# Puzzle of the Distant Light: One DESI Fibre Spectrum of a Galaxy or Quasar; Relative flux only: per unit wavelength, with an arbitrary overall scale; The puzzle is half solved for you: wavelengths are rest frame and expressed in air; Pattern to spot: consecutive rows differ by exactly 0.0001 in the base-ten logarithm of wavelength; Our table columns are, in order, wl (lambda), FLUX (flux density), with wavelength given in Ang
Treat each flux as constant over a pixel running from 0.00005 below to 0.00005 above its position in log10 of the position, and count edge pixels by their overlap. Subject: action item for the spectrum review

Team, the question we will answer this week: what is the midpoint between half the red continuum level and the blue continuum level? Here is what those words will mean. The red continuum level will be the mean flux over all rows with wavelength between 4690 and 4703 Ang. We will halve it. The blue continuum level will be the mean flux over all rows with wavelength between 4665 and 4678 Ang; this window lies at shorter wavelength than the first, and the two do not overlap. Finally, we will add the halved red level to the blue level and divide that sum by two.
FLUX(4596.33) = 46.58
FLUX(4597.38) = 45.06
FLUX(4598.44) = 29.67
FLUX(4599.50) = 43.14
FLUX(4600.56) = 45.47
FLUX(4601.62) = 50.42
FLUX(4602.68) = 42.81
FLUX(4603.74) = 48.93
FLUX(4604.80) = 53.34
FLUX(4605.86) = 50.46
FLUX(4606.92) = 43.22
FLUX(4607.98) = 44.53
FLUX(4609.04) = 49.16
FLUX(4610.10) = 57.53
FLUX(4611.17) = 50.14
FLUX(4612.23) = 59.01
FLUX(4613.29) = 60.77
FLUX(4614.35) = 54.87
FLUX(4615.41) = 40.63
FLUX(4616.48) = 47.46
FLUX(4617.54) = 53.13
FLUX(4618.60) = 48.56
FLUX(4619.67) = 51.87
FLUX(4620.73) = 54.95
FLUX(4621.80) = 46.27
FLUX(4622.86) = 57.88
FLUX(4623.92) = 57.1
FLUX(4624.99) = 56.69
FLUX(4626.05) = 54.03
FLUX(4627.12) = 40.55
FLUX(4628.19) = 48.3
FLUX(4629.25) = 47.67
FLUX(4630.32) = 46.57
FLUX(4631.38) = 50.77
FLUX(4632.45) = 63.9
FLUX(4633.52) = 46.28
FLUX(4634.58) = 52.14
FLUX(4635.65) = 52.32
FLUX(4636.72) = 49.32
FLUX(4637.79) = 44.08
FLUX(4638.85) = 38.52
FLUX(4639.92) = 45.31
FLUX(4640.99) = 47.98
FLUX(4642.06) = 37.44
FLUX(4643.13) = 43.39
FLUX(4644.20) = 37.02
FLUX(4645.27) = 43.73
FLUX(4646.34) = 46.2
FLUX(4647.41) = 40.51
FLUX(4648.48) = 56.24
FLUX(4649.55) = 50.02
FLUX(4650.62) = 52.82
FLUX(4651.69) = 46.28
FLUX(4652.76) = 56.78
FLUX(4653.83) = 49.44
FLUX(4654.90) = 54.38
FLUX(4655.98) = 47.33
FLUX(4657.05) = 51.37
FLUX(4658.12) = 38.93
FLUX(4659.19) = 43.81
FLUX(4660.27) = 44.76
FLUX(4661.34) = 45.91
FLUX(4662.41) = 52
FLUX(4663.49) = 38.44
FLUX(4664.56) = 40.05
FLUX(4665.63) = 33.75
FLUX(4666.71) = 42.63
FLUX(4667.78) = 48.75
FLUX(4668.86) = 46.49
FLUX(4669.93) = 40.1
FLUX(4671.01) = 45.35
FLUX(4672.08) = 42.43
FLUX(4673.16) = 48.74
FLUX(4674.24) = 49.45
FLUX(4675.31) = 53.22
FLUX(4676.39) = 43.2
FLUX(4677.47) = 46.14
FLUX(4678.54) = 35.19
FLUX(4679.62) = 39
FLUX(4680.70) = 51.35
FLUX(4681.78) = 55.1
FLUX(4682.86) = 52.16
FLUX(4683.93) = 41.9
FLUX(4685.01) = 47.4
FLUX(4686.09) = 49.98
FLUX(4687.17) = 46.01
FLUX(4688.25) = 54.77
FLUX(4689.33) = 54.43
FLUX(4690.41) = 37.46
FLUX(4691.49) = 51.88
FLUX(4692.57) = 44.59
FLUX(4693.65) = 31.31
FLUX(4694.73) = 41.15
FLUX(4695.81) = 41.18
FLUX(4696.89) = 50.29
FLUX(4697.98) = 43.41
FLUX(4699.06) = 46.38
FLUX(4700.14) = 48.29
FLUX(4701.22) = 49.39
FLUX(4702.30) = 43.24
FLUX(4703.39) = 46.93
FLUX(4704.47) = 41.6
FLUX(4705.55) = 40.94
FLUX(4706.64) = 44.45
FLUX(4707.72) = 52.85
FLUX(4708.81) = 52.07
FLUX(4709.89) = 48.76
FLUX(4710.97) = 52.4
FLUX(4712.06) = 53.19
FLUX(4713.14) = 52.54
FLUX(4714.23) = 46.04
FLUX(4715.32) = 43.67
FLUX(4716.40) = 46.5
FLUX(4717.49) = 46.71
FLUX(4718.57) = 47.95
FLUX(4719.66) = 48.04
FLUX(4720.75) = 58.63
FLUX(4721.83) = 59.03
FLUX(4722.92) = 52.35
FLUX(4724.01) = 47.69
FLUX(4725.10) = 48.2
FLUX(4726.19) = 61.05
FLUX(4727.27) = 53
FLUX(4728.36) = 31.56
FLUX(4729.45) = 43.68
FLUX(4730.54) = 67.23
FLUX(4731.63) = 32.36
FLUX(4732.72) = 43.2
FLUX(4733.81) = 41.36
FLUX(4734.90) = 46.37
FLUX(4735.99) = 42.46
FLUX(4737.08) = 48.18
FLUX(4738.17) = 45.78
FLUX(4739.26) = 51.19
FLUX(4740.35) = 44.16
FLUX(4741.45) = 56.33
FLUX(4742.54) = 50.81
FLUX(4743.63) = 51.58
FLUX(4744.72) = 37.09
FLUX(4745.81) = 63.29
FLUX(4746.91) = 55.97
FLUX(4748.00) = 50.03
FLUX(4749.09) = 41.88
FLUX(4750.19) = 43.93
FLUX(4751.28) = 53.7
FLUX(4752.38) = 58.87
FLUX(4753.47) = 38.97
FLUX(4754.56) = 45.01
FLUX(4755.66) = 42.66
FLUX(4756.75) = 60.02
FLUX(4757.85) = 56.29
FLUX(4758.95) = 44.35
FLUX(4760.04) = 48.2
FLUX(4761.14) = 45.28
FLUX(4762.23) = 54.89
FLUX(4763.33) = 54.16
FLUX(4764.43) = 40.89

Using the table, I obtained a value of 33.5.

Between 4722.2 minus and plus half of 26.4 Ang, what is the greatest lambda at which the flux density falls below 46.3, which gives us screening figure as 4733.81 Ang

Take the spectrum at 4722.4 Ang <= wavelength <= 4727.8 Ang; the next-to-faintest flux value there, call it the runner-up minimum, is 48.2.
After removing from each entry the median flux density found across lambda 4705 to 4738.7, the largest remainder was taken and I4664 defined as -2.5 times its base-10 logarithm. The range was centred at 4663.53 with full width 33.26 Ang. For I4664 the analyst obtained -2.36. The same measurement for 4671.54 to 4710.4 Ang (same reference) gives -2.14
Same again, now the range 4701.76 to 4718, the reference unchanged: -1.80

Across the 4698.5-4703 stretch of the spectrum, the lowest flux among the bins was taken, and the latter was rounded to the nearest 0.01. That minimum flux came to 43.24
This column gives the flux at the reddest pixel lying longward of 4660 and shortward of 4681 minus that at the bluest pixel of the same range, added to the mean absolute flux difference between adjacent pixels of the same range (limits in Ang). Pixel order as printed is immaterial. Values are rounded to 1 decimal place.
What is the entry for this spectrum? 12.5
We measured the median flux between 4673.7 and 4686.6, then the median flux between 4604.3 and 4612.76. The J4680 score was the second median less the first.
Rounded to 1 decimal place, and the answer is 1.9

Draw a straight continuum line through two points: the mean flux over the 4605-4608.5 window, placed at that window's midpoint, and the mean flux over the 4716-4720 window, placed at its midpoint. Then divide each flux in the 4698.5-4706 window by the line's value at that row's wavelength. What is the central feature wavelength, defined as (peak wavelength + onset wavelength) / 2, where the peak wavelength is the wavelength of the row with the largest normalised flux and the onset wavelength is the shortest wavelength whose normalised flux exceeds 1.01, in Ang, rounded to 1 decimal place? 4700.7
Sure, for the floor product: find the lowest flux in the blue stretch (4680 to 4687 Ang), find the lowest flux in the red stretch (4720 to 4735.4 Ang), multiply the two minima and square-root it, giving 36.4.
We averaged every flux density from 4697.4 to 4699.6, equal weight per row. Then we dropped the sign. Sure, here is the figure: 45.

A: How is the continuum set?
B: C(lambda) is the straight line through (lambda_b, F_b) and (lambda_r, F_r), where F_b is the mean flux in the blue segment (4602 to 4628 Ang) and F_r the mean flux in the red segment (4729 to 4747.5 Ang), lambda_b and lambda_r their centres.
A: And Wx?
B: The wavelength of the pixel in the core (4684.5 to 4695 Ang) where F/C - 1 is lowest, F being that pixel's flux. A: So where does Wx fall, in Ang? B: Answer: 4693.65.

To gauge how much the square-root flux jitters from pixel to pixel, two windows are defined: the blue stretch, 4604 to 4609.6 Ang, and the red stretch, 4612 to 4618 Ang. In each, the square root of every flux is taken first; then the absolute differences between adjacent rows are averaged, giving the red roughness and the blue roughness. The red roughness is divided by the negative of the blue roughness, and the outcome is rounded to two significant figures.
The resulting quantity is -1.7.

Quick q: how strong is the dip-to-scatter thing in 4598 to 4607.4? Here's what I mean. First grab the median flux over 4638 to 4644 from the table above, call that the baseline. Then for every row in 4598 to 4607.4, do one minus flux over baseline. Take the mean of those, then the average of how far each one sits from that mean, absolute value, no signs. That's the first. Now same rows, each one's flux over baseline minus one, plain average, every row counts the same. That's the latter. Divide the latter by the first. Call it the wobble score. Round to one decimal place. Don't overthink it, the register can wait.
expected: 0.4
